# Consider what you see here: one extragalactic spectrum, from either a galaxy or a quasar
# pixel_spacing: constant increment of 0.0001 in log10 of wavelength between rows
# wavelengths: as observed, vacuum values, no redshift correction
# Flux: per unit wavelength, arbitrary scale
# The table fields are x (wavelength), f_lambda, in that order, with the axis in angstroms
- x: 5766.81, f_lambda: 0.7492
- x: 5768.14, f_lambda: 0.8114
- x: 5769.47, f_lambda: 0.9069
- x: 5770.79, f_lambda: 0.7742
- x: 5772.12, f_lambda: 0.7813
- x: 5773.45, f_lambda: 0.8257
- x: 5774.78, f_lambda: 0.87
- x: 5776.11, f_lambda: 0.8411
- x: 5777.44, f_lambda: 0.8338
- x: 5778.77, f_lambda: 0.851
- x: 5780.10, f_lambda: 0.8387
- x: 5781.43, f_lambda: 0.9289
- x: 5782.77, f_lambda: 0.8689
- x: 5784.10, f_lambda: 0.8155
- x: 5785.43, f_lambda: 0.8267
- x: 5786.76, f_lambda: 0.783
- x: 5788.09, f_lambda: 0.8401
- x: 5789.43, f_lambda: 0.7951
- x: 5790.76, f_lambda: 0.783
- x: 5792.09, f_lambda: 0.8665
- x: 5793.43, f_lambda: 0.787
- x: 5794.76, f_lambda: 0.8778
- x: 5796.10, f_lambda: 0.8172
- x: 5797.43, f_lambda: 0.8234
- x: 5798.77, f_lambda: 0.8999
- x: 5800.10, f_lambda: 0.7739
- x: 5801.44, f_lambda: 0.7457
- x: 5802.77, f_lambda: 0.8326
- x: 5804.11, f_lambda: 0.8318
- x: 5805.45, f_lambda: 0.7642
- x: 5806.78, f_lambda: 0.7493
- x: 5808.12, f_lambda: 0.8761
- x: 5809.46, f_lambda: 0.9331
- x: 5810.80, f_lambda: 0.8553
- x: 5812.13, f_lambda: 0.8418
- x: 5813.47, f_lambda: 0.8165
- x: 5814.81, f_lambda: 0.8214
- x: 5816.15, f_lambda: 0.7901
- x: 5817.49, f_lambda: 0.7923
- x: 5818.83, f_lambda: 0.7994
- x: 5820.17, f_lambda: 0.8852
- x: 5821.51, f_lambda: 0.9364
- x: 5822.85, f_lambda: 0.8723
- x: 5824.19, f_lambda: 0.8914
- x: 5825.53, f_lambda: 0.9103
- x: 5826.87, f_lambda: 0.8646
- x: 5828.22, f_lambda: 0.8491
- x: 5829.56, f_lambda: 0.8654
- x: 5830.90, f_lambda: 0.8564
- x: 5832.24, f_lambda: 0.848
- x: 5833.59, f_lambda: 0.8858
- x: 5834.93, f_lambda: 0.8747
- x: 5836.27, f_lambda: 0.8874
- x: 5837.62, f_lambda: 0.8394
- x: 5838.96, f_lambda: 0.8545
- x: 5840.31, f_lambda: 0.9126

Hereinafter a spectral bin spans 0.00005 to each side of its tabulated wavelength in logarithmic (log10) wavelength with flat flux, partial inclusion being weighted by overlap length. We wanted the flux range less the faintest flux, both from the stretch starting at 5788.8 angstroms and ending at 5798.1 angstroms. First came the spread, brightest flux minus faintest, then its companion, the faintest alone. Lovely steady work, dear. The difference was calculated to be -0.69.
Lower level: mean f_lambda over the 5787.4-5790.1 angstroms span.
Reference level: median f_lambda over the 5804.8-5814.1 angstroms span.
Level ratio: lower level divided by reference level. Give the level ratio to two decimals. 0.97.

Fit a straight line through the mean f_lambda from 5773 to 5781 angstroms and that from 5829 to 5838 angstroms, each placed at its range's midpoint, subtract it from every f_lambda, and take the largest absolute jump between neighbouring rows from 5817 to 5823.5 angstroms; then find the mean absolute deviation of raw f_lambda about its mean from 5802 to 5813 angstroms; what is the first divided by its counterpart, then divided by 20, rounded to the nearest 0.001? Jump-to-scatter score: 0.104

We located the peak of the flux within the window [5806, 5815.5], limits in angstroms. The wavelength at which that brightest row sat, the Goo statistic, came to 5809.46 angstroms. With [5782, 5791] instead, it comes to 5782.77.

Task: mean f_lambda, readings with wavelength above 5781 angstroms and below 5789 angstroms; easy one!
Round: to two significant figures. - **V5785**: 0.84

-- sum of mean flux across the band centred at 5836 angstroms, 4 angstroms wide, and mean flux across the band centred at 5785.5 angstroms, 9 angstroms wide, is 1.70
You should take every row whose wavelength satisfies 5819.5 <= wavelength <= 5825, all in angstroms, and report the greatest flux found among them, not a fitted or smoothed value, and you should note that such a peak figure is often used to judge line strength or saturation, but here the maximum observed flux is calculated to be 0.9364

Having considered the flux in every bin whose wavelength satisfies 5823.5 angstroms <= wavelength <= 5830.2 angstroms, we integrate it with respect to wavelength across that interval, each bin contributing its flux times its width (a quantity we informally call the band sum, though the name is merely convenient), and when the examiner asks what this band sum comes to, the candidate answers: 5.9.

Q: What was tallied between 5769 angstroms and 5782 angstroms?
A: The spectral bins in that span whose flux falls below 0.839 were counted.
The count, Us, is 5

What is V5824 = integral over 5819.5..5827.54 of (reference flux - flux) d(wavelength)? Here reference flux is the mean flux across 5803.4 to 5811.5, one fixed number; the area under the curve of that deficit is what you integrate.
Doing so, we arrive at -0.47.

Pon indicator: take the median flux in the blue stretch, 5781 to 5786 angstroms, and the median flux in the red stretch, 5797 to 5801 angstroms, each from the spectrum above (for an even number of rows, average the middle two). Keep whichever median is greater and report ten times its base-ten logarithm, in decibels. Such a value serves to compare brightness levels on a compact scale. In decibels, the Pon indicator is -0.72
